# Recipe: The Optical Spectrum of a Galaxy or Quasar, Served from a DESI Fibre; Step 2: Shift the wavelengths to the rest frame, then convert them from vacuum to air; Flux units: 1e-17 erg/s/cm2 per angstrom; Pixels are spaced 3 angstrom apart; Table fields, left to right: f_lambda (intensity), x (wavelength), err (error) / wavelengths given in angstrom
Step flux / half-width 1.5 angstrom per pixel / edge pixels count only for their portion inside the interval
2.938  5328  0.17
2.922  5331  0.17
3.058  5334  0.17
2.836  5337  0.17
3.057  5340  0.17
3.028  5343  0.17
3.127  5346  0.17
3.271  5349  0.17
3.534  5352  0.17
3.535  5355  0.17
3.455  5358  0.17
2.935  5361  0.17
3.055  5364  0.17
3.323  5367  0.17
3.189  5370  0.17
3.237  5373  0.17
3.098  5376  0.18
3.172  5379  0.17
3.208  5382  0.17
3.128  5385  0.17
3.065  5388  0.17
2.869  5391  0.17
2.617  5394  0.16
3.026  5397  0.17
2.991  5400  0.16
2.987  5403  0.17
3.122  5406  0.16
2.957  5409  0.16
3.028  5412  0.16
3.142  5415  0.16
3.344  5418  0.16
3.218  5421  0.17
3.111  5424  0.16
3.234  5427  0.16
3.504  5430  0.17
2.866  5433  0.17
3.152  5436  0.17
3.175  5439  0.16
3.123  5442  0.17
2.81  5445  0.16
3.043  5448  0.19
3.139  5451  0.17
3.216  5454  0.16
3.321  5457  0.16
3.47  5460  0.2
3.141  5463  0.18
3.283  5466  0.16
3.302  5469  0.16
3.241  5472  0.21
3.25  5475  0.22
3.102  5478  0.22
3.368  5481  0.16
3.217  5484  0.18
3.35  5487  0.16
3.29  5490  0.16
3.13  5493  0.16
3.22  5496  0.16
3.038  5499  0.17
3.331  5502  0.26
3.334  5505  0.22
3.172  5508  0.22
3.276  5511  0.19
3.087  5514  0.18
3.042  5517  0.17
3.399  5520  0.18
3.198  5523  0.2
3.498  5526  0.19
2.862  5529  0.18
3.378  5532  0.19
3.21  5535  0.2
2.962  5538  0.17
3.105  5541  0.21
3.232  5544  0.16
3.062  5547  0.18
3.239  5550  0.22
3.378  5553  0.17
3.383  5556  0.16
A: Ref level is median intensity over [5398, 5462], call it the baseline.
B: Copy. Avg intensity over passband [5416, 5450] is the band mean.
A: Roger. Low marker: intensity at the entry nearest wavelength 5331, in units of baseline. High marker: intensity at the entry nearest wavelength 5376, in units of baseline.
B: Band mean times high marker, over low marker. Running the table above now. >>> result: 3.33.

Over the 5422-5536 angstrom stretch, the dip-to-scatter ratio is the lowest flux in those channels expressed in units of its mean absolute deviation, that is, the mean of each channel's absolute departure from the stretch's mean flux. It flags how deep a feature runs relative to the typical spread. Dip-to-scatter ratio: 23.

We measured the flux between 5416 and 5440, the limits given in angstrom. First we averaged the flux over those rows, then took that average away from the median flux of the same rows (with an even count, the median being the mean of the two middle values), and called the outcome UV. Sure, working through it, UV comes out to 0.00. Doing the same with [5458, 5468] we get -0.02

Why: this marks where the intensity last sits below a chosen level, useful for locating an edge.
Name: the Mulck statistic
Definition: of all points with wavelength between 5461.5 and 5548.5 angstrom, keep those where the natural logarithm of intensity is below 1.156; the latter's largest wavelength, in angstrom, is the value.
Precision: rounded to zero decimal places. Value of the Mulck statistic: 5547 angstrom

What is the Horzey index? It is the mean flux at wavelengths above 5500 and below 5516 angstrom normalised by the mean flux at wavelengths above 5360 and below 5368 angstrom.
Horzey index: 1.04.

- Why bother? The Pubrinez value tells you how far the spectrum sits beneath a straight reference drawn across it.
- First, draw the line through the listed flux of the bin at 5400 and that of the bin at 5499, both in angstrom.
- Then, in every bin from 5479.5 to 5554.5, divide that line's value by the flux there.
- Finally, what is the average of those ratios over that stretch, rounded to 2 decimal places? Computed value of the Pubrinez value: 0.95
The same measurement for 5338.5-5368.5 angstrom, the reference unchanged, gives 0.92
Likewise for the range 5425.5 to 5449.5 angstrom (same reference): 0.97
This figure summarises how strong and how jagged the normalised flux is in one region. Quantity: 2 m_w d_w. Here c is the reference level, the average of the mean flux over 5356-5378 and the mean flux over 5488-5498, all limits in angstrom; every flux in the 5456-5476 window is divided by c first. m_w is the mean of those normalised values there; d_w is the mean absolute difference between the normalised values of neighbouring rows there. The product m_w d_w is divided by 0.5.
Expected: 0.08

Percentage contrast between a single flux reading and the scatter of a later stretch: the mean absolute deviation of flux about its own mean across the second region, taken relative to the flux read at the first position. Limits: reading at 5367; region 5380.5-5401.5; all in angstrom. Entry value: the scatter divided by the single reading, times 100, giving 4.2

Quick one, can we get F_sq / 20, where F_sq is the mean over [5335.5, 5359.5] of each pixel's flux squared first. 0.52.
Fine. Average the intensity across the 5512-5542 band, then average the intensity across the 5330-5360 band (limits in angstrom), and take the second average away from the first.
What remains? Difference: -0.01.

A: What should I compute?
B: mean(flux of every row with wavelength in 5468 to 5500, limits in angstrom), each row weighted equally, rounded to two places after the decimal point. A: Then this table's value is 3.23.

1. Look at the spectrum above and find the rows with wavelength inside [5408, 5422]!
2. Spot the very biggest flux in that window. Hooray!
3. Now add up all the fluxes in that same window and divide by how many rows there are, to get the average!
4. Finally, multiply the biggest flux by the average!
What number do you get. 10.5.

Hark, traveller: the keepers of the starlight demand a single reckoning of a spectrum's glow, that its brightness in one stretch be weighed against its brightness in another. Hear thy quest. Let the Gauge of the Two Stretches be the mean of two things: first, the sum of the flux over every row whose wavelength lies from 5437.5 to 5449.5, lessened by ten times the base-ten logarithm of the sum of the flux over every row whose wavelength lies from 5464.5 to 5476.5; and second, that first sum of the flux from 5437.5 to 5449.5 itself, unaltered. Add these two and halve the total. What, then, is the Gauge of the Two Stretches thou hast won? 6.6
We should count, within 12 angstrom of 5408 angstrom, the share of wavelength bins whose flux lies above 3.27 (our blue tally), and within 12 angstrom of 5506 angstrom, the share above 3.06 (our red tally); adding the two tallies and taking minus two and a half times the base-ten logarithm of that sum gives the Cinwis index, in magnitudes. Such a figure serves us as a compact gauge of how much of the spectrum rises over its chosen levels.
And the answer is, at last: 0.14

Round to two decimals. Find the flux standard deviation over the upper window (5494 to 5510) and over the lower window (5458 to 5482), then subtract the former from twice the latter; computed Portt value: 0.11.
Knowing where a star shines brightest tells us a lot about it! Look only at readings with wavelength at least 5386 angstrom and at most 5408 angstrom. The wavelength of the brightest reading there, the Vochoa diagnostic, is 5406 angstrom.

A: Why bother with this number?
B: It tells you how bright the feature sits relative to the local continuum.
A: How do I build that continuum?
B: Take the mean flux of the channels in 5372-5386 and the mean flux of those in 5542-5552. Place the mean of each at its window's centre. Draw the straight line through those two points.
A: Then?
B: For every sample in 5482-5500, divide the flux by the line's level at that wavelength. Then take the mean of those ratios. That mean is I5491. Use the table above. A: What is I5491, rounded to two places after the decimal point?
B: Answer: 1.01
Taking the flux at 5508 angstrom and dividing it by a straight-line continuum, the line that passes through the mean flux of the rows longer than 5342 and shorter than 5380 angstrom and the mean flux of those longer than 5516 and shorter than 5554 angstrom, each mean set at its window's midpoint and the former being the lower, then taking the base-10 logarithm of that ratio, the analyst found 0.00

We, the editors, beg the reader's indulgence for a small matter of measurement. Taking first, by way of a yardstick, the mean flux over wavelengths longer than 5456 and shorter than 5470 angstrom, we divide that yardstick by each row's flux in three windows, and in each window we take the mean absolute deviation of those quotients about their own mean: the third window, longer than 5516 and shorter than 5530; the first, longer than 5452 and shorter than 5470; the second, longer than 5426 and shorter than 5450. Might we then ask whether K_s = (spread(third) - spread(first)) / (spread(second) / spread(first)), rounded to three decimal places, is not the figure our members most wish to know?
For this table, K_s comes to 0.018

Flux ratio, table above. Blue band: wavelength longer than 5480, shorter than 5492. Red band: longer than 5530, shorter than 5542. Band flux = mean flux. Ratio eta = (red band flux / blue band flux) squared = 0.92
